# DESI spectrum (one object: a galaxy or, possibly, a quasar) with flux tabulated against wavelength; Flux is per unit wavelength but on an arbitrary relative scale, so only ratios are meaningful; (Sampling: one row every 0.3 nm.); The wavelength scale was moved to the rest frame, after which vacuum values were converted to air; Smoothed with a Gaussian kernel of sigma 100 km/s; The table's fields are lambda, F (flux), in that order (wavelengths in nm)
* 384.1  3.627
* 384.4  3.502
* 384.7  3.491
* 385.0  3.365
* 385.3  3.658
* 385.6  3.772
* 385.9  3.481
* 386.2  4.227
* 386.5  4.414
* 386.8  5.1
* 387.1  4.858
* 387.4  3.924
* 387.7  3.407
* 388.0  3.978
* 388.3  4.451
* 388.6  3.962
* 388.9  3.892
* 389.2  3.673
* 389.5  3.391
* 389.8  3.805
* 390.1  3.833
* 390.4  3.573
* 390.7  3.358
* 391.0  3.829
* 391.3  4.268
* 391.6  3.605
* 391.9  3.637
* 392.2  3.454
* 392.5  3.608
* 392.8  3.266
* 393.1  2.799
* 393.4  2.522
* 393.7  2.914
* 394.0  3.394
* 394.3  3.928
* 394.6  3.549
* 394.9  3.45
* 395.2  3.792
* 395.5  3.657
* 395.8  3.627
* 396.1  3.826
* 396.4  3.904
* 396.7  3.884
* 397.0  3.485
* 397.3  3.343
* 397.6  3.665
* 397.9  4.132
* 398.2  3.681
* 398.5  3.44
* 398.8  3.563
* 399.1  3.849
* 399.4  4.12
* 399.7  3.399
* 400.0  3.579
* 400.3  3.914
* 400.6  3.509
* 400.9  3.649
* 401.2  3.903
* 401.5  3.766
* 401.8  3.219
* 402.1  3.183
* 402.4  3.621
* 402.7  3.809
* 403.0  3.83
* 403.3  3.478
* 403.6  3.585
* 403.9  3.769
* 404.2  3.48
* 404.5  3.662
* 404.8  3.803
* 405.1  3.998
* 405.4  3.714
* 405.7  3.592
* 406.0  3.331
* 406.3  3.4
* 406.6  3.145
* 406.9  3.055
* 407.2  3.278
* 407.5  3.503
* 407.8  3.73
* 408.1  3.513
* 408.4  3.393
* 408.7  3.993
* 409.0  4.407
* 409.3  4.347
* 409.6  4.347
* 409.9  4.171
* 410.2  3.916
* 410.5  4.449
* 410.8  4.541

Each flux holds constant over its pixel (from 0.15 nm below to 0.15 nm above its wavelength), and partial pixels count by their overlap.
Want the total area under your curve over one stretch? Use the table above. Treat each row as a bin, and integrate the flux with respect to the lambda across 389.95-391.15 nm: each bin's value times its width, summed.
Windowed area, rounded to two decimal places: 4.38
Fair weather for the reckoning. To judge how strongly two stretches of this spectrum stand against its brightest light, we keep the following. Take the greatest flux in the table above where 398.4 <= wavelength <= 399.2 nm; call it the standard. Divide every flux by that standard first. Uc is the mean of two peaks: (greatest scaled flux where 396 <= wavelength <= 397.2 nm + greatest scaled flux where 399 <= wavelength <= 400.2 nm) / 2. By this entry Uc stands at 1.042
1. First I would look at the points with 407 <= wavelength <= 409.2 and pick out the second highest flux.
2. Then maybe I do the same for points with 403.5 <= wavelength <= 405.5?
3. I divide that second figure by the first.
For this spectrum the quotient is 0.95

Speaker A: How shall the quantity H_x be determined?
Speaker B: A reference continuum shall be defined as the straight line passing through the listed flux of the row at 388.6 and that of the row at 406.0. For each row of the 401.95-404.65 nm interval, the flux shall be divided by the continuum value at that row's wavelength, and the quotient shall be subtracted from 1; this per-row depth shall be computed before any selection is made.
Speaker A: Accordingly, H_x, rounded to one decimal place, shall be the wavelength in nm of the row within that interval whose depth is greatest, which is 402.1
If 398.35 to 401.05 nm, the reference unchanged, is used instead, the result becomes 398.5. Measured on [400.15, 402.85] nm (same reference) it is 402.1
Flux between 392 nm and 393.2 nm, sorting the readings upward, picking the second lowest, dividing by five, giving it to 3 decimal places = 0.653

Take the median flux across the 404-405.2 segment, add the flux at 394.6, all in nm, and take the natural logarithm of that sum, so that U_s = 1.99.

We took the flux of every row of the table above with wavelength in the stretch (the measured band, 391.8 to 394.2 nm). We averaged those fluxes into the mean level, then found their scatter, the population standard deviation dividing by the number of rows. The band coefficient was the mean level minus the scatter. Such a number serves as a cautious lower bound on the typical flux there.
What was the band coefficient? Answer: 2.82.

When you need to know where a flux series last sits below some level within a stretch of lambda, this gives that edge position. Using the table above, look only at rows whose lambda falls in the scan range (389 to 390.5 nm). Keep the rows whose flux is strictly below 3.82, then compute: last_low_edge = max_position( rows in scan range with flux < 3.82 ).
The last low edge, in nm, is 390.4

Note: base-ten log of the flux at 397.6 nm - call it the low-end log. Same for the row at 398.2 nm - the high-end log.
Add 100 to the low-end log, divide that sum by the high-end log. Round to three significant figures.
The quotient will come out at 178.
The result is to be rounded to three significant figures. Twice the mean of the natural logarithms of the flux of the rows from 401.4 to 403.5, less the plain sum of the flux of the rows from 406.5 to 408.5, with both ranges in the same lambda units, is -21.1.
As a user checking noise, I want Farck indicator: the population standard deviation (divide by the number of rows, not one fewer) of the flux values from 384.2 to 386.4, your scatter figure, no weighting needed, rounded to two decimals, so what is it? 0.27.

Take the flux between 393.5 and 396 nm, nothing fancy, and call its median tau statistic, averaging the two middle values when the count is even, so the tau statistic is 3.59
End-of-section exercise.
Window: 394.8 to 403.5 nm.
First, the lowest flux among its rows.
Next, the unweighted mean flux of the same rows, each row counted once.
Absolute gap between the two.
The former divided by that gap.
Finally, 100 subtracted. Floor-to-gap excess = -93.4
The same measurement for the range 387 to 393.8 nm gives -97.8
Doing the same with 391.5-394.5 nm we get -96.8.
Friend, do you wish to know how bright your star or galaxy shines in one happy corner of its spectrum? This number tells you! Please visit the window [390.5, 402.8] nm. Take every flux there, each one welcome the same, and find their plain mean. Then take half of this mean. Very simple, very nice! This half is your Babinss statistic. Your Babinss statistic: 1.79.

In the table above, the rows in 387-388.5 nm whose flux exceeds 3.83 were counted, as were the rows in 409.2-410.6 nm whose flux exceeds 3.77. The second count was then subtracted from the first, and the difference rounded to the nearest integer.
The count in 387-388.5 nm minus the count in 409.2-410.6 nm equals -1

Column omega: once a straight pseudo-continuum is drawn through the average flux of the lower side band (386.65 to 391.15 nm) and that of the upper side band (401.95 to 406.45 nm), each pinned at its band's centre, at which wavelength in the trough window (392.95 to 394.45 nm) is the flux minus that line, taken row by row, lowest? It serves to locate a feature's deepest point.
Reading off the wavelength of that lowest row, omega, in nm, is 393.4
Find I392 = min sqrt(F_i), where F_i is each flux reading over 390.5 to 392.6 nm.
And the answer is 1.83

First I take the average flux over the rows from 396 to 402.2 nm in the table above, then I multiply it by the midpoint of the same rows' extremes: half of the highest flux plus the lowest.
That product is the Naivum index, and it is 13.4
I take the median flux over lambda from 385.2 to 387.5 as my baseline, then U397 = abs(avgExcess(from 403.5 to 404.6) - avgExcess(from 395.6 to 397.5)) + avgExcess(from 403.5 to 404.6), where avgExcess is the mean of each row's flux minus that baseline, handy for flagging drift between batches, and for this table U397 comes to -0.40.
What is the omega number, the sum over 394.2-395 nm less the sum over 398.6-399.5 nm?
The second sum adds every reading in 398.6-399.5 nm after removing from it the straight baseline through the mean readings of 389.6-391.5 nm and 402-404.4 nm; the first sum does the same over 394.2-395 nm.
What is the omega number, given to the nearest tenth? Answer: -0.8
